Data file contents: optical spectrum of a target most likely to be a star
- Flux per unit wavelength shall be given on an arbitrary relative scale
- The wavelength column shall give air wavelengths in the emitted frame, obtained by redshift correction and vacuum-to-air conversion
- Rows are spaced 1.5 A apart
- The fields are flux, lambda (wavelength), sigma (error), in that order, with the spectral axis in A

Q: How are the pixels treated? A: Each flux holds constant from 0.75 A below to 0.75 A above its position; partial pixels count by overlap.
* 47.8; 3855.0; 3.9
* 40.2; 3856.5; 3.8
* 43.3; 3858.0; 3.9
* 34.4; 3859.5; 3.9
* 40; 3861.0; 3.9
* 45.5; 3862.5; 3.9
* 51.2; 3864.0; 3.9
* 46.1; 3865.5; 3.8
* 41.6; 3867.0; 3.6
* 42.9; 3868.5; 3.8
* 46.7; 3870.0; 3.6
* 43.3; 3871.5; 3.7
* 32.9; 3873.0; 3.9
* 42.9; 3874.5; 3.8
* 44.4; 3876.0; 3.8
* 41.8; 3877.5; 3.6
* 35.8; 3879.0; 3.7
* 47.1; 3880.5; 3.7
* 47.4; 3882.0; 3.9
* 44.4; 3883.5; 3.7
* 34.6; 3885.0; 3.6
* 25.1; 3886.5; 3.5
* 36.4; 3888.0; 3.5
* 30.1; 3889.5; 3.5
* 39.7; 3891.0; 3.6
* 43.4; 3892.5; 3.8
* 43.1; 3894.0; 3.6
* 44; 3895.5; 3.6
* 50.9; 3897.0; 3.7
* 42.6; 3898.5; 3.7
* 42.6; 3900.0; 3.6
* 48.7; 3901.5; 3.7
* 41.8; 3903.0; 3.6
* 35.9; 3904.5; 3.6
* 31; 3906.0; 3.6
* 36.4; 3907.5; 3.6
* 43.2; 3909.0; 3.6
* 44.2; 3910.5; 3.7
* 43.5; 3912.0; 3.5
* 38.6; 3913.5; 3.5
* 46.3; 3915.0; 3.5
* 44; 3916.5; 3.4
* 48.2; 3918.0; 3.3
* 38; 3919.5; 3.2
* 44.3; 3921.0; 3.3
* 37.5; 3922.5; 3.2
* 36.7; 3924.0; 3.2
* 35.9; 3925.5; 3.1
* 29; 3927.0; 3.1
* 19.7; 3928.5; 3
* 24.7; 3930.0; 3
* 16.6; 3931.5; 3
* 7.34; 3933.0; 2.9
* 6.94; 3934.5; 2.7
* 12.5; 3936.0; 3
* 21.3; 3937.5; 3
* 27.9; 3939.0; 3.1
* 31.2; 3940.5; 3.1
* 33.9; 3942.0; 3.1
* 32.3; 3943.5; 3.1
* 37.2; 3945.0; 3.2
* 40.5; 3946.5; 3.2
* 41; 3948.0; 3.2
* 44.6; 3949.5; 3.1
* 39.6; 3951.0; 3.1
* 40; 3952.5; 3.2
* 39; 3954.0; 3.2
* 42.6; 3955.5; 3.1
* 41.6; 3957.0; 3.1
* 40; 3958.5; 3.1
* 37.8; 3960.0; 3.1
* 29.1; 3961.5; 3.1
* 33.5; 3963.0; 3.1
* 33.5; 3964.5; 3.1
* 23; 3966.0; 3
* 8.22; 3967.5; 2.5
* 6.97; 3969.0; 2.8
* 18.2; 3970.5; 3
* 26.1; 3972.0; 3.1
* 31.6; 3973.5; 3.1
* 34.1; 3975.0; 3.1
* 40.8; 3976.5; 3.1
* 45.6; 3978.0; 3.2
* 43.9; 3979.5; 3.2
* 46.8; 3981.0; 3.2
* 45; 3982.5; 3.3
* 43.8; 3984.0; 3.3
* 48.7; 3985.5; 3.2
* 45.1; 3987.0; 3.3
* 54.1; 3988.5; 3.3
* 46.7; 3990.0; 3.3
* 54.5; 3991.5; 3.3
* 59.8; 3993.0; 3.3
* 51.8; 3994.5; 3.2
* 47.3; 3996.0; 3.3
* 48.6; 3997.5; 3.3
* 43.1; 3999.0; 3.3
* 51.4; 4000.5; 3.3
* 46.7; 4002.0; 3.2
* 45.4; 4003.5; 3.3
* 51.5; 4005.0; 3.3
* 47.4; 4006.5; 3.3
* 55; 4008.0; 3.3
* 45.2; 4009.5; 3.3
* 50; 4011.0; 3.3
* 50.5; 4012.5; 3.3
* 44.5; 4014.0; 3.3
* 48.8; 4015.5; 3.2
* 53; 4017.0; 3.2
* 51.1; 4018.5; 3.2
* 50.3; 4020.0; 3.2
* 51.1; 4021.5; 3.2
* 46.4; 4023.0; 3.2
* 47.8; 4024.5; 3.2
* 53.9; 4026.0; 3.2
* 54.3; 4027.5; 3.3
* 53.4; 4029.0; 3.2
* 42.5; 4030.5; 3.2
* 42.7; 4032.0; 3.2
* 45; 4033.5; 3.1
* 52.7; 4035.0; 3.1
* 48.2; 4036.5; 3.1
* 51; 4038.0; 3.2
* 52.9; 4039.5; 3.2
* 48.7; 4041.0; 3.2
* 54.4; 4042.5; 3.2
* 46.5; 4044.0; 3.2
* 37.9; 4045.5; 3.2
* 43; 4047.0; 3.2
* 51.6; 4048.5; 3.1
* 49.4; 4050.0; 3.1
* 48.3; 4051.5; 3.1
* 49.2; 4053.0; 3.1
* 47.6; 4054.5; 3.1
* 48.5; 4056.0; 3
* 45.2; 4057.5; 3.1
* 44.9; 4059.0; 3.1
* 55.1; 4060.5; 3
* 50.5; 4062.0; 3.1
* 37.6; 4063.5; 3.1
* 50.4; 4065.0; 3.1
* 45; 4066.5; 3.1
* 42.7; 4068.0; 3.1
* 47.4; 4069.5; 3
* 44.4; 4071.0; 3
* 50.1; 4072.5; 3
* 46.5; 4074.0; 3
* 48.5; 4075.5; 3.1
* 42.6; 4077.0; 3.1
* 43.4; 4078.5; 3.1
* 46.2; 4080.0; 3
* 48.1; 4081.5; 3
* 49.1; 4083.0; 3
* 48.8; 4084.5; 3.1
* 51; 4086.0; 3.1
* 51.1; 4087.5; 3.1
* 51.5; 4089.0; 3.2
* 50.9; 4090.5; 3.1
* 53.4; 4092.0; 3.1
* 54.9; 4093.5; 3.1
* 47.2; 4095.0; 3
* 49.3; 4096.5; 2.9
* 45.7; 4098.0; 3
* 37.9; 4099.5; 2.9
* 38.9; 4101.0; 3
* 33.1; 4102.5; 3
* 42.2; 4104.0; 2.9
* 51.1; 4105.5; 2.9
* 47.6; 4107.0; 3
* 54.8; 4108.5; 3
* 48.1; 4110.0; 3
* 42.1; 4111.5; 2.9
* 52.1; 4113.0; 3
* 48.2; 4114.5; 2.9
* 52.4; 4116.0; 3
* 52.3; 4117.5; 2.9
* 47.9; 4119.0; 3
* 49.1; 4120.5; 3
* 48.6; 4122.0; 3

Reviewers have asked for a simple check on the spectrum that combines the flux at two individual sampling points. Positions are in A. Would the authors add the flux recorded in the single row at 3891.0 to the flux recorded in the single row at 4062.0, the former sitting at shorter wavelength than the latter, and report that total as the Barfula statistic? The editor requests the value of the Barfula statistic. 90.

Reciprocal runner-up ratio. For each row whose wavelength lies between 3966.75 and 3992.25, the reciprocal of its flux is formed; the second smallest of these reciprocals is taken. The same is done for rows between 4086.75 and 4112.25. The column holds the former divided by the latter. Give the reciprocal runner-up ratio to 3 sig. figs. 1.01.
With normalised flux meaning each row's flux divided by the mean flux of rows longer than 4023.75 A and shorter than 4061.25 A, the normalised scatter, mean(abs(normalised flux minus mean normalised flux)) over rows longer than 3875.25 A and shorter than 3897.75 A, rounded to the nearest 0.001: 0.114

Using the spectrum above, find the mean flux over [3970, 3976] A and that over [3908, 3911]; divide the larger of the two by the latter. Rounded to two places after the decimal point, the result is 1.00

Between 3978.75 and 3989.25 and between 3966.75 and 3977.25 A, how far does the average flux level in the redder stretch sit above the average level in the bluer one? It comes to 23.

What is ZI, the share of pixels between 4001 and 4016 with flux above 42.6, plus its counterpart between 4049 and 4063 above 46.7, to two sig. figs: 1.8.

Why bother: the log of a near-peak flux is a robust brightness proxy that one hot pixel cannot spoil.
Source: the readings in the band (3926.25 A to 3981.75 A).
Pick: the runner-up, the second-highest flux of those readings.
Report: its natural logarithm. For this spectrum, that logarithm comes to 3.82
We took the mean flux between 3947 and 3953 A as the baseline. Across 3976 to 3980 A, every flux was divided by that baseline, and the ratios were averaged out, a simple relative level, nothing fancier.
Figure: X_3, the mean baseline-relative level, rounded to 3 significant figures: 1.05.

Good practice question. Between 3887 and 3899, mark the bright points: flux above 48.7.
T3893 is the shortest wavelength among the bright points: 3897.0 A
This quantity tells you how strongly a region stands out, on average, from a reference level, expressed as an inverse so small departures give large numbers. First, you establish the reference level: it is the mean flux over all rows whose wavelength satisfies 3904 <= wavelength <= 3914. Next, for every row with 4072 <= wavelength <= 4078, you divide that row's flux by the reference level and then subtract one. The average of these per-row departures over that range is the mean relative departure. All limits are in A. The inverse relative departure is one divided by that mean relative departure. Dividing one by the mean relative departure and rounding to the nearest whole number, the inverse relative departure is 5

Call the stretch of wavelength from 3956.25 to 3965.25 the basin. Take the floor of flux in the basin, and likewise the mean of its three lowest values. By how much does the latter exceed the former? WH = 2.9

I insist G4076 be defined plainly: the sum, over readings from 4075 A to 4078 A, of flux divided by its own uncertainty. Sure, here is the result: 29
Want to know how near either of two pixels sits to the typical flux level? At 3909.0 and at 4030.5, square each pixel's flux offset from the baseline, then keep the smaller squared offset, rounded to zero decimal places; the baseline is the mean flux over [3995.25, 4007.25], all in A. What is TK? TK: 20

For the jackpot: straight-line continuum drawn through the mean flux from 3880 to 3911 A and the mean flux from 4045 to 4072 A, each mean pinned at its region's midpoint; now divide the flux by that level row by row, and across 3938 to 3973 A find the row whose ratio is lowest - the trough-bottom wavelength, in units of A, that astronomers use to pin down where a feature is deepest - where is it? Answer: 3969.0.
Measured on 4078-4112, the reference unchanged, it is 4102.5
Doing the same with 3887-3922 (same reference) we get 3889.5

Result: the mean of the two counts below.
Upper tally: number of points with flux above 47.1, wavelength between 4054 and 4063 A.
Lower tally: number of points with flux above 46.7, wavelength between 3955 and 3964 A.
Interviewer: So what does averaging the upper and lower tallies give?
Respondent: 2.00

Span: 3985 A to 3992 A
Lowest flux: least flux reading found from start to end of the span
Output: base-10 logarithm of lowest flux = 1.65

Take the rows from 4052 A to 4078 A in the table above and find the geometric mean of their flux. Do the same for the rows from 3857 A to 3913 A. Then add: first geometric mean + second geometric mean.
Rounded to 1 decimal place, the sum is 87.6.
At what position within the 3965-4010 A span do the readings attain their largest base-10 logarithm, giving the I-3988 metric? 3993.0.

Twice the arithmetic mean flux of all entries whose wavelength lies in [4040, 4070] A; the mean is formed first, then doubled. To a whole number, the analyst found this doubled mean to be 94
